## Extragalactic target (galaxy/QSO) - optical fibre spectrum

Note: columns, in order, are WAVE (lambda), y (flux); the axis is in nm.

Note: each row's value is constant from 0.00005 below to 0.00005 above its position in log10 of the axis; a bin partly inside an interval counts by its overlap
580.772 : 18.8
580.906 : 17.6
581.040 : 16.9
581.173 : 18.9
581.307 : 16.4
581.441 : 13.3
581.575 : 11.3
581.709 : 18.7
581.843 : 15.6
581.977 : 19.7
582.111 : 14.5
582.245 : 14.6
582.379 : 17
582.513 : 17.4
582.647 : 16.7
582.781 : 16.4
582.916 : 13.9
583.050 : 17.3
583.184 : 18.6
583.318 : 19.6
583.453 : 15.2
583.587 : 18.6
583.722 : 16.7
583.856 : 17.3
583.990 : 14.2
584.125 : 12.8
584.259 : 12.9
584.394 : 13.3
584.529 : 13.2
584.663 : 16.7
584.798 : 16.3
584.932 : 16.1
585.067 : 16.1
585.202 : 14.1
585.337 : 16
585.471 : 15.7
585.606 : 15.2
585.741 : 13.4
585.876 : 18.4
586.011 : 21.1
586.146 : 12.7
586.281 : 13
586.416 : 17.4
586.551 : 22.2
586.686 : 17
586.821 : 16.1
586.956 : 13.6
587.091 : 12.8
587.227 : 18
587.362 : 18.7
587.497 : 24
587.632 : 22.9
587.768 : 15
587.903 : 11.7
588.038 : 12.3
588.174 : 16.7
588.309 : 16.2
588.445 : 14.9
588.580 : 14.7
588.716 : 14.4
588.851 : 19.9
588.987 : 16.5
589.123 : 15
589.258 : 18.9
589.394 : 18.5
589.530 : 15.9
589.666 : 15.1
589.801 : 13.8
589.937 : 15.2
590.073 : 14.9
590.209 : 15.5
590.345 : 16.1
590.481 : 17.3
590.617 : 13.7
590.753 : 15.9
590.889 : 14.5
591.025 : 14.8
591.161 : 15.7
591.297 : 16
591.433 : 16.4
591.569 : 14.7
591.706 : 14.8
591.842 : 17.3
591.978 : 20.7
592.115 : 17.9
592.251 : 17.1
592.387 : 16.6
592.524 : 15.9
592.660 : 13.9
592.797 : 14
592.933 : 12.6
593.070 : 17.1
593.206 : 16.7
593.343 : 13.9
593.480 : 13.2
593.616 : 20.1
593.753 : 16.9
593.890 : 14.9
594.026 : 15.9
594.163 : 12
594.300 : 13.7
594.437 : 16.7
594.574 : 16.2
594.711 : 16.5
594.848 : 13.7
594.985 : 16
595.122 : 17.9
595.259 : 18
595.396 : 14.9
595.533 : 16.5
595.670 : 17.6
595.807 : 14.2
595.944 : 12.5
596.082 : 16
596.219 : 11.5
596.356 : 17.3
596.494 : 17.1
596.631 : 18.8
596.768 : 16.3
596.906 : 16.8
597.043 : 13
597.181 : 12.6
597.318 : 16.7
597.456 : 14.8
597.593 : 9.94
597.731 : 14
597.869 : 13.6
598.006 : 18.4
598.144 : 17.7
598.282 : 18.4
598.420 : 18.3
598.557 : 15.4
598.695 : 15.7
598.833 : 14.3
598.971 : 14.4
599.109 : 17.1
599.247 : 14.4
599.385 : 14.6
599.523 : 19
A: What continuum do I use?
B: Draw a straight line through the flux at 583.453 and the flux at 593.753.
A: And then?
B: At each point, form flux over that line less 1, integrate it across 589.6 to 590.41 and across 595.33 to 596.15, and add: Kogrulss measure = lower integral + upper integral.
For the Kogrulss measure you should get -0.15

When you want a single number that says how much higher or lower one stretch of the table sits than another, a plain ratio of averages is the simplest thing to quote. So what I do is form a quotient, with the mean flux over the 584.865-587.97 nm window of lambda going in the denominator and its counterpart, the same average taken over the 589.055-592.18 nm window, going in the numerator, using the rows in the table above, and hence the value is 0.967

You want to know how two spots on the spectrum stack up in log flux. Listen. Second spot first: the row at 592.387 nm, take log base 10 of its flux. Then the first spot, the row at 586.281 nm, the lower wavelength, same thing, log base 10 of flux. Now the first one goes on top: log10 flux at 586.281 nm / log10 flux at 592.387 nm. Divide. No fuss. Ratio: 0.91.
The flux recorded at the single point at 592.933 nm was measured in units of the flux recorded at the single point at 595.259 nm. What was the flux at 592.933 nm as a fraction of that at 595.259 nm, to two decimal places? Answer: 0.70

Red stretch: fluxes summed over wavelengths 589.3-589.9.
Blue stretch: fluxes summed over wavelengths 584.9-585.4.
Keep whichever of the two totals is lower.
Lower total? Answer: 62.3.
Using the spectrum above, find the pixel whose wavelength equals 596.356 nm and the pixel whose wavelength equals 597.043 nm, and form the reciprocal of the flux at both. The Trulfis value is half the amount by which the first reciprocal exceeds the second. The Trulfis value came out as -0.010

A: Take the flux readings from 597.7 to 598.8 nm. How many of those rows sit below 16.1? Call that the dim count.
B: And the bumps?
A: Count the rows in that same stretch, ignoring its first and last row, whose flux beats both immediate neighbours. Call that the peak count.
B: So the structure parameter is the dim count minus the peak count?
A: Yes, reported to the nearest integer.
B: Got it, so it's 2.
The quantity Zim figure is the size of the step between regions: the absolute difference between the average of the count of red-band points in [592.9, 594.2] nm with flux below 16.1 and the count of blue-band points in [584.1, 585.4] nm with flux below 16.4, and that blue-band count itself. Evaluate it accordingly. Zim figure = 1.50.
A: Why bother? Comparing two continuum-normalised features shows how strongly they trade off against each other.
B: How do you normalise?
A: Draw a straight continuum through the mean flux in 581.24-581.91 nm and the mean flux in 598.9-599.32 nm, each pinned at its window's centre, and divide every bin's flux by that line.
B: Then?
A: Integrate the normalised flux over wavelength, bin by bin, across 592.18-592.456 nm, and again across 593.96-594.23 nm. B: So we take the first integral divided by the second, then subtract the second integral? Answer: 1.0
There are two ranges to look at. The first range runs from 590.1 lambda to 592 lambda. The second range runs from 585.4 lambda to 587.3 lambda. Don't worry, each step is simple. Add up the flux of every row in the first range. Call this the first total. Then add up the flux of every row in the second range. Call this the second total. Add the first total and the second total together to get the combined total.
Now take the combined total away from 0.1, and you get -450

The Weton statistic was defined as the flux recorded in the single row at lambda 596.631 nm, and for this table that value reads 18.8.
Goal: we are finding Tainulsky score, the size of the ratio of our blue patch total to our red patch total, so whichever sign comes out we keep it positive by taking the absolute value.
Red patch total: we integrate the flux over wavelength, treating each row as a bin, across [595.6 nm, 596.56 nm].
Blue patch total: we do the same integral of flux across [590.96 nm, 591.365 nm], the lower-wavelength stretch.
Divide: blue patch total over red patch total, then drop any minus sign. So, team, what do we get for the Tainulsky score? 0.43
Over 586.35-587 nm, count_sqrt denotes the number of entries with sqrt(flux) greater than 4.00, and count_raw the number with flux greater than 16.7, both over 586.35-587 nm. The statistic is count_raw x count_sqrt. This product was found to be 12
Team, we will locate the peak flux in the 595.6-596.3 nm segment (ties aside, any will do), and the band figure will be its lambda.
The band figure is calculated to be 595.670 nm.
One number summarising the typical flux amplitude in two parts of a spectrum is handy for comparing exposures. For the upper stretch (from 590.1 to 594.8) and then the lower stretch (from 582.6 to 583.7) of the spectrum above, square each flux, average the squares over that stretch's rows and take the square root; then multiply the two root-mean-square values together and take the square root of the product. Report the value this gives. 16.5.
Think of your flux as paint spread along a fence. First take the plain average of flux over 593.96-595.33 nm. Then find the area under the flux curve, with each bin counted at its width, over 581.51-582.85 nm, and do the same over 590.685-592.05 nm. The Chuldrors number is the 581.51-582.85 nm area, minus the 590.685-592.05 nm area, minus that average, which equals -15.9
